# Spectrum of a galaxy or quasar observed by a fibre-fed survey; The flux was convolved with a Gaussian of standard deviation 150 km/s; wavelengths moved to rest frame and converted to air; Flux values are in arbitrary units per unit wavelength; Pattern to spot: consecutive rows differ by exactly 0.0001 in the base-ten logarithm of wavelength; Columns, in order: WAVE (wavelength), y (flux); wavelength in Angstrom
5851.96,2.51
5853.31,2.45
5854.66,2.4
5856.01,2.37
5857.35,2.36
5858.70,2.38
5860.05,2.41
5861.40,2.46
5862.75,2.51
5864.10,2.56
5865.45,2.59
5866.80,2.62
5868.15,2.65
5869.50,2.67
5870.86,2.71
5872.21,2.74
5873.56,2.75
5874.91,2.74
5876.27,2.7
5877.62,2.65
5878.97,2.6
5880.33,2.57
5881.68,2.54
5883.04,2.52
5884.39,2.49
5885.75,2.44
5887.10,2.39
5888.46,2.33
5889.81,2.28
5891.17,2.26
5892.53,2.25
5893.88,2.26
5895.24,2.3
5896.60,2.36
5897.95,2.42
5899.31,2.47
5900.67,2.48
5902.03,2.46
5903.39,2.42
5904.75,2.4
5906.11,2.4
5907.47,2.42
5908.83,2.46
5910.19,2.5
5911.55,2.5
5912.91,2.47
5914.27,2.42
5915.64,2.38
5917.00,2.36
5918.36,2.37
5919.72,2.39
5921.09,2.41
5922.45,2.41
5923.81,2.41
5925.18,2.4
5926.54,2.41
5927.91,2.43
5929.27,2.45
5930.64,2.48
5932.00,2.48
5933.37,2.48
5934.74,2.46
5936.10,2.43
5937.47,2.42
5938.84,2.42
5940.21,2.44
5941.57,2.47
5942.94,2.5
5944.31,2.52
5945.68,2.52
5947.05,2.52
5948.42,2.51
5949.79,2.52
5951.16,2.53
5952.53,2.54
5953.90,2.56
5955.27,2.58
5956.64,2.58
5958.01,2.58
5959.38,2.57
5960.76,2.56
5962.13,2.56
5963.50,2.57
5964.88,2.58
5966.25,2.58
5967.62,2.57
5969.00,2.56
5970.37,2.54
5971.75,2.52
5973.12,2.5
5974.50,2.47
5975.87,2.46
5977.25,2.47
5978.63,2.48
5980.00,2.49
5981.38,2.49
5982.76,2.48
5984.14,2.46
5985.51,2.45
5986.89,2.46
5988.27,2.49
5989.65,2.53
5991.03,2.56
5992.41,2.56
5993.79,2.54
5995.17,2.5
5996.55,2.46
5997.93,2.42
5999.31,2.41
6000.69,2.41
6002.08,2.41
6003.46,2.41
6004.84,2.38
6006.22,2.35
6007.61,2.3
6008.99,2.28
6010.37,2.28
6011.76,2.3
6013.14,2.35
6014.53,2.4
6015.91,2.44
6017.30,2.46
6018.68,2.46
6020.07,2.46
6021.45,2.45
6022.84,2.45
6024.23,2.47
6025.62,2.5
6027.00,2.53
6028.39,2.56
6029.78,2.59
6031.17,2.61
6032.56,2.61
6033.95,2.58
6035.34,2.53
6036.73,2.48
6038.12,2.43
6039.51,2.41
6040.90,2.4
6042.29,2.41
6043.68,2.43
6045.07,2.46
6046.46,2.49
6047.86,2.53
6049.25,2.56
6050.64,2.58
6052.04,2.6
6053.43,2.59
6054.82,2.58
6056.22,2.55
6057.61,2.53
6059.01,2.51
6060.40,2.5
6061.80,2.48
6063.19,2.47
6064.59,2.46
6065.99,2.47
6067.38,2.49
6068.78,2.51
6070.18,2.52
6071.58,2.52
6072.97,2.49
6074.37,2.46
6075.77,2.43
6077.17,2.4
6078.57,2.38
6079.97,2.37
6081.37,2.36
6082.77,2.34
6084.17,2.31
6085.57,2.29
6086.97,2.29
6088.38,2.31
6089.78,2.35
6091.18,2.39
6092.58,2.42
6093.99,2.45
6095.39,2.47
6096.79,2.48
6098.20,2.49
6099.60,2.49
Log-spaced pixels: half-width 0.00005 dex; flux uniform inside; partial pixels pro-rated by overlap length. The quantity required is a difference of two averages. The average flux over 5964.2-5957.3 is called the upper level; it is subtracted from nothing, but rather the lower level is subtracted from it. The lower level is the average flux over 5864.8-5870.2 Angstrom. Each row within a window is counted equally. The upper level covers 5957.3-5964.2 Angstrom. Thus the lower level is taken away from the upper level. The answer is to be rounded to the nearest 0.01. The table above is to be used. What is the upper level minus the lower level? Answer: -0.06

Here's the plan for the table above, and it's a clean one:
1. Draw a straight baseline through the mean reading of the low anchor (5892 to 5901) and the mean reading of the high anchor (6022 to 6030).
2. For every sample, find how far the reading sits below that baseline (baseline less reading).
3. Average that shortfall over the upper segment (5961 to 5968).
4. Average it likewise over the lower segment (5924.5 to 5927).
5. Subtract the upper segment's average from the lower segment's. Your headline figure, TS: 0.12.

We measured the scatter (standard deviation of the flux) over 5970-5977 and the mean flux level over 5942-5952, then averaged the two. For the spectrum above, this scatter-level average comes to 1.27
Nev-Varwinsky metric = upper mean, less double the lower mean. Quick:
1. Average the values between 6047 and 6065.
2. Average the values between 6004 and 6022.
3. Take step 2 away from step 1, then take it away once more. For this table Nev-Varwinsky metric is -2.22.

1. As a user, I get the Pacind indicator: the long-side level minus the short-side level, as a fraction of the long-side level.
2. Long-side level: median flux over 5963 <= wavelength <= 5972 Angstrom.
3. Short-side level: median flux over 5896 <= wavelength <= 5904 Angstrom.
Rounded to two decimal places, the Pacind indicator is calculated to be 0.05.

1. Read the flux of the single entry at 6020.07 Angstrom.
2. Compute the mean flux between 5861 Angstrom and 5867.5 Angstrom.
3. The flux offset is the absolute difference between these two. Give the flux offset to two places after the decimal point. 0.09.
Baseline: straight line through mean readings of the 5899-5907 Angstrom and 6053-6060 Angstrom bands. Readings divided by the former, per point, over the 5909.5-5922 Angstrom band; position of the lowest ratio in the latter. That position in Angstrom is 5917.00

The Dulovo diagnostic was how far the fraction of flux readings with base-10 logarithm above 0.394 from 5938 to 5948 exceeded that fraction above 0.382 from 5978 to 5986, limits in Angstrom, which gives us -0.43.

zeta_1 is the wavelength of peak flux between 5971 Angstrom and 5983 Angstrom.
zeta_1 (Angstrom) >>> 5971.75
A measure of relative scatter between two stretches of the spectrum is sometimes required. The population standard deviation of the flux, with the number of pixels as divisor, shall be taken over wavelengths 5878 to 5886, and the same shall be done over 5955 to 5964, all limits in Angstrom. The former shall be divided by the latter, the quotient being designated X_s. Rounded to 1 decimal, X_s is 6.3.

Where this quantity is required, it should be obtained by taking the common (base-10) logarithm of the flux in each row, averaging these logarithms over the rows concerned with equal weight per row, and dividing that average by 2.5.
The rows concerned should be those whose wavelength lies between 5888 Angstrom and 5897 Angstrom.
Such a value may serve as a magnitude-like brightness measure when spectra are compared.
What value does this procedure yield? 0.144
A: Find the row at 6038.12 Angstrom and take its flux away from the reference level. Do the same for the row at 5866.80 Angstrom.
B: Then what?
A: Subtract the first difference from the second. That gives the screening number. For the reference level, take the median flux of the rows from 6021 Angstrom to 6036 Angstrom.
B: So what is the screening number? -0.19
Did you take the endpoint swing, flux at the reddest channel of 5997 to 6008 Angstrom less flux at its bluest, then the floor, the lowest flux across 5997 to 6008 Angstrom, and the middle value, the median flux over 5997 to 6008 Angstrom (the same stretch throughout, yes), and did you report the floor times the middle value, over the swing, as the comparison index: -46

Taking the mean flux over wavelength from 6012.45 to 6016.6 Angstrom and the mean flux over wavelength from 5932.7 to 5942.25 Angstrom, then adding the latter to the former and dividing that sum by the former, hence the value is 2.02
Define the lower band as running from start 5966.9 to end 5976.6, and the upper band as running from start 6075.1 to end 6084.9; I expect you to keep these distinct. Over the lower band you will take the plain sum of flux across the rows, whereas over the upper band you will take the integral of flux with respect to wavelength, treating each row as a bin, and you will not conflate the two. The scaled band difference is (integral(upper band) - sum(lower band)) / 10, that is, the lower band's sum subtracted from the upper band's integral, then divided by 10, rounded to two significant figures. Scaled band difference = 0.56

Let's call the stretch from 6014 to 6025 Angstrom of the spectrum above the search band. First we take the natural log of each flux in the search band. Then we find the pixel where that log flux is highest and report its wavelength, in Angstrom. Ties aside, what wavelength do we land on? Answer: 6024.23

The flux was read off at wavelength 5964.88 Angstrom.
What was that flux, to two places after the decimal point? 2.58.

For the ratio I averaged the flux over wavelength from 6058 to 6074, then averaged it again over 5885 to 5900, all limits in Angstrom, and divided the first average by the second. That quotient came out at 1.06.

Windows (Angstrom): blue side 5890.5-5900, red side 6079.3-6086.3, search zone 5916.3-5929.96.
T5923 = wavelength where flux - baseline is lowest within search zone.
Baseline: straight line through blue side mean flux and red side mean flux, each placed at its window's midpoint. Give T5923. 5917.00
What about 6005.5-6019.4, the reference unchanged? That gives 6010.37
